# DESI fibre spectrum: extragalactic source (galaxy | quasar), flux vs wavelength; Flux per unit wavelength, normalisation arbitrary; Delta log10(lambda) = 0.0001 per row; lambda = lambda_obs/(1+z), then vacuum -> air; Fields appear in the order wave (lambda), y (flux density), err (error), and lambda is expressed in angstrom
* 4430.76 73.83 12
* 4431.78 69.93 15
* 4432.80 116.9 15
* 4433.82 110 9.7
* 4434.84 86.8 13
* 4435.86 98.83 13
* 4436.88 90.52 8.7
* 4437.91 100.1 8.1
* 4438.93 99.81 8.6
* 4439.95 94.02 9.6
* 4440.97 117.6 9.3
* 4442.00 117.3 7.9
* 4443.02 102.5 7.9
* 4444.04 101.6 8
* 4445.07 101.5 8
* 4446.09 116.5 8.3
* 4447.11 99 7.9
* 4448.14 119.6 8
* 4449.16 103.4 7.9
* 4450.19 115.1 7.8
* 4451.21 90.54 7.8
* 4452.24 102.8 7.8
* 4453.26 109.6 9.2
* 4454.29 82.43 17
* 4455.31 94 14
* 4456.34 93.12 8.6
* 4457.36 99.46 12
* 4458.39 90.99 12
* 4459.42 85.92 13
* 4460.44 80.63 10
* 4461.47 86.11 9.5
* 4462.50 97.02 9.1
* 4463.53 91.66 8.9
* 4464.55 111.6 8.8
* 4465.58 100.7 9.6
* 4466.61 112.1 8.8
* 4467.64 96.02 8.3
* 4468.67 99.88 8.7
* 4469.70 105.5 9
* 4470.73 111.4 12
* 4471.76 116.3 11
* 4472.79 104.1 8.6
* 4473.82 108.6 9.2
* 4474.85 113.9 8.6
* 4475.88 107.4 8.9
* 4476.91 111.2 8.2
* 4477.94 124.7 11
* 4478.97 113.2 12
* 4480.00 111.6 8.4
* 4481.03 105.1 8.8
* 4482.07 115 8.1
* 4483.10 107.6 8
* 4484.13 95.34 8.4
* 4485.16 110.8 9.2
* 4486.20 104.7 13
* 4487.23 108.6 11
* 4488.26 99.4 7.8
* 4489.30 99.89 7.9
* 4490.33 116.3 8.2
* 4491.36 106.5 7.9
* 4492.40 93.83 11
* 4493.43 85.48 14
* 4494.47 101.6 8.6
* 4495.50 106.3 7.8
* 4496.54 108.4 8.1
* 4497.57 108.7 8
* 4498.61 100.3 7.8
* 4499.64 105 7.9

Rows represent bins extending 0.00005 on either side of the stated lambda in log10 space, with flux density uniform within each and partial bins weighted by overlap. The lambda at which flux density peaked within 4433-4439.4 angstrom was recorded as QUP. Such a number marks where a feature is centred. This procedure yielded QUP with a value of 4433.82 angstrom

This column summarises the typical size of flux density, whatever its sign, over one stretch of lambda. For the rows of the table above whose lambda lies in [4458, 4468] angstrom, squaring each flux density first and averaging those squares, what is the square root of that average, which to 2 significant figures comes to 96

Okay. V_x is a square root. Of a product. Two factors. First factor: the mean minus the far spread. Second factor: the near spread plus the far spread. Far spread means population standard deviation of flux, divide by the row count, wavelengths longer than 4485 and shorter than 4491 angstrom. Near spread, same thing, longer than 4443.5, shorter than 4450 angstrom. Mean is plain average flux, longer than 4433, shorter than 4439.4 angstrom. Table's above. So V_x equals 36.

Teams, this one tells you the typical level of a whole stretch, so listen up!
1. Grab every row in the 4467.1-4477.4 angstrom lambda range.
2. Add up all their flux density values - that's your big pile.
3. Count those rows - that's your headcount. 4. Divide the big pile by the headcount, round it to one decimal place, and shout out 107.4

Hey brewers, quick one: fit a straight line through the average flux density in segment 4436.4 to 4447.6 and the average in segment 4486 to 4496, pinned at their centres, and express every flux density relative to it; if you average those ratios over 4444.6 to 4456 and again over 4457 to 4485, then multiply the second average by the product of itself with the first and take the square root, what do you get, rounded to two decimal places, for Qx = 1.01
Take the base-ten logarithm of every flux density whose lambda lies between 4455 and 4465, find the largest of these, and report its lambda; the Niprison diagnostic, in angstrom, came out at 4464.55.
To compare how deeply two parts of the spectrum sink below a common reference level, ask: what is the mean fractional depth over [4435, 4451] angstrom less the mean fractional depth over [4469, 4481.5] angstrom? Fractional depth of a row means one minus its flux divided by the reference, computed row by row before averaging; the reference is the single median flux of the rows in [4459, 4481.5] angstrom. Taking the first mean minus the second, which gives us 0.06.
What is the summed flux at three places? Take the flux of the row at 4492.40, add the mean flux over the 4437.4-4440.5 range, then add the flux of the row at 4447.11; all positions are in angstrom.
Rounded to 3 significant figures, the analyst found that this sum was 291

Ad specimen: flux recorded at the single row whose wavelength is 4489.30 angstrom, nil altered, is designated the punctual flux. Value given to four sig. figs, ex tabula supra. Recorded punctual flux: 99.89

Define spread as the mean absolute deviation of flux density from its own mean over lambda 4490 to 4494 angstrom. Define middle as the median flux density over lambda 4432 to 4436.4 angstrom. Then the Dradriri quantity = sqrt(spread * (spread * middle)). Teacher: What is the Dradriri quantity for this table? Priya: 111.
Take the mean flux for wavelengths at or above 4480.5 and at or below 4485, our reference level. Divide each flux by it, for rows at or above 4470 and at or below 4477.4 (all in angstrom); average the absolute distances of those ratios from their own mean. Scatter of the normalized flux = 0.030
